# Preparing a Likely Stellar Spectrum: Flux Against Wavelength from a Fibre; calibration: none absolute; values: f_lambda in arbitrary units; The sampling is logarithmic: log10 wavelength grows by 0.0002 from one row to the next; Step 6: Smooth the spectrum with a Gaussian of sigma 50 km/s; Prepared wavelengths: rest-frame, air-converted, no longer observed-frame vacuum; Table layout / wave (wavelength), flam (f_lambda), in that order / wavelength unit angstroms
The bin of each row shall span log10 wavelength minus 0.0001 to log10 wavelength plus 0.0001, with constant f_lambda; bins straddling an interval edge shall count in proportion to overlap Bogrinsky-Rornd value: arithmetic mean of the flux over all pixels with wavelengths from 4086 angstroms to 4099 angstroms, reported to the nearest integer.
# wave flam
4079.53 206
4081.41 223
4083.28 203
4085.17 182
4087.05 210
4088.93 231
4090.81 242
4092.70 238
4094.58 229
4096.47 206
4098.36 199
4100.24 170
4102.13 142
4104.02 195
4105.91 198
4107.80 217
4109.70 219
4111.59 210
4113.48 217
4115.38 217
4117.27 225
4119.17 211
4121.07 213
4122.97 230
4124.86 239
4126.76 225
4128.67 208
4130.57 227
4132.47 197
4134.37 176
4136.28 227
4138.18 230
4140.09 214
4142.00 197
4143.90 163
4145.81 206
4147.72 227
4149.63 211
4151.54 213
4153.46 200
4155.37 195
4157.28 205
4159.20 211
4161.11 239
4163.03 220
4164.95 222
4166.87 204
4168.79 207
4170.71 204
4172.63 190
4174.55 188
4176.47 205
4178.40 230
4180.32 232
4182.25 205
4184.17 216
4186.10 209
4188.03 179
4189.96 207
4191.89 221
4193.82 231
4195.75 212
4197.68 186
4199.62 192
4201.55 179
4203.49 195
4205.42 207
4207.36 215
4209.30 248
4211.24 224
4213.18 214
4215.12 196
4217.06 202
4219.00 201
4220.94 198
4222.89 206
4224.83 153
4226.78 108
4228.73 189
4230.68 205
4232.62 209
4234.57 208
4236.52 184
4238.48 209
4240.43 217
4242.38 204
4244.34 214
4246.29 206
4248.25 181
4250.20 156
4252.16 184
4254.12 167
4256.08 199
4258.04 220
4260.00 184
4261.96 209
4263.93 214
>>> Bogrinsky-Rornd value 222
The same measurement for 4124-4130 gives 224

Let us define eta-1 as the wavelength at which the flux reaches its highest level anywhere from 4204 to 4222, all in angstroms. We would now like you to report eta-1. 4209.30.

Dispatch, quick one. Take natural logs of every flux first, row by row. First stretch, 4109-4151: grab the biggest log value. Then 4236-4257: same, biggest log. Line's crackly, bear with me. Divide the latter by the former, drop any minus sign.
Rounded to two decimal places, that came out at 0.98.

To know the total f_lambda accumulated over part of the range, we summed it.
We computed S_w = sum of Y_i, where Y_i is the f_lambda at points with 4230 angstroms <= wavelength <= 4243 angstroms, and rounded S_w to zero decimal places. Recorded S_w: 1436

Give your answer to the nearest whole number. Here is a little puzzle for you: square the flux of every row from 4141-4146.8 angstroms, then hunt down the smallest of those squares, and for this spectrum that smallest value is 26569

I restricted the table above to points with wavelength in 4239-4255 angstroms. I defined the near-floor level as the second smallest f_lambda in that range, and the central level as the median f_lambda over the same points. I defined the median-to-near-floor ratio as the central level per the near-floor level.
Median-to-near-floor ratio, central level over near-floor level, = 1.16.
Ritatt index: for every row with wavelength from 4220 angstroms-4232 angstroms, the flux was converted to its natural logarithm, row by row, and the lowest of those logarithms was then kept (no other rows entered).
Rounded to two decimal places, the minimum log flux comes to 4.68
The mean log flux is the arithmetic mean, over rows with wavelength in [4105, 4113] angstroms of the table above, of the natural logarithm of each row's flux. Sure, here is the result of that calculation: 5.35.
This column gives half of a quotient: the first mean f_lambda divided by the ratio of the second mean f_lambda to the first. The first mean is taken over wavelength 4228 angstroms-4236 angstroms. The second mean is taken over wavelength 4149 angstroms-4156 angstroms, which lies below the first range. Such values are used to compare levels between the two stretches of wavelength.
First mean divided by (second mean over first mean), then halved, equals 100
